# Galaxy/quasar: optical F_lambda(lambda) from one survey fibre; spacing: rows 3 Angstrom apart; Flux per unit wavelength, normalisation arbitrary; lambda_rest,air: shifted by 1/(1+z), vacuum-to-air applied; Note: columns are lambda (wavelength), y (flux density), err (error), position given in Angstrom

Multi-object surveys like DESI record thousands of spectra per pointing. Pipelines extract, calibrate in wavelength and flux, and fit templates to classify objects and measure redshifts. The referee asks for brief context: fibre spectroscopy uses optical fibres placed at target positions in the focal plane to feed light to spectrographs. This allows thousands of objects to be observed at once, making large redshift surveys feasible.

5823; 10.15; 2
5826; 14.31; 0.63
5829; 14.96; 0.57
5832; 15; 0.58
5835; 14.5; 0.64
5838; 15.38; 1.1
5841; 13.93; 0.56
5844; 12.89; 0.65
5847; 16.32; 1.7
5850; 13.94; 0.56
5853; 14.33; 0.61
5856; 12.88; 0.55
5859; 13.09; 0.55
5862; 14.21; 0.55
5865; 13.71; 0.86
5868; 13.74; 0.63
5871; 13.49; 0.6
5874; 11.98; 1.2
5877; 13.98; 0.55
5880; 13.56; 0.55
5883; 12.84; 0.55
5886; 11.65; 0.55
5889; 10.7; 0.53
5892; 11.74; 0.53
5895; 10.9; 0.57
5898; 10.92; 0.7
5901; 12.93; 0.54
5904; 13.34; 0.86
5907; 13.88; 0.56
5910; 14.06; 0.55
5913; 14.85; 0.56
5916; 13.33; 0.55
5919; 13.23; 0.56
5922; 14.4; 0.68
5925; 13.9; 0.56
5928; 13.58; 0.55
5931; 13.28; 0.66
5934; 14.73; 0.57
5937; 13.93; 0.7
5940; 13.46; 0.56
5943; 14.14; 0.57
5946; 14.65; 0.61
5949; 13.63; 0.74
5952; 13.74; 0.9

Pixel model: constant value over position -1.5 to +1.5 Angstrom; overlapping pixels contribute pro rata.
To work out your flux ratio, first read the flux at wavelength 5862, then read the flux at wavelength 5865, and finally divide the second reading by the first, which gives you 0.965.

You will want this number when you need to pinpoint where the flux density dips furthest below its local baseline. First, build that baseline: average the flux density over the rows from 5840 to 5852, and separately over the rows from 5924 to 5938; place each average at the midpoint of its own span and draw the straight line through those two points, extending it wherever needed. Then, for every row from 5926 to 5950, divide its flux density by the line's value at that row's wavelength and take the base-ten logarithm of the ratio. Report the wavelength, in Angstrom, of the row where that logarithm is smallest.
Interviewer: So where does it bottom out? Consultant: 5931 Angstrom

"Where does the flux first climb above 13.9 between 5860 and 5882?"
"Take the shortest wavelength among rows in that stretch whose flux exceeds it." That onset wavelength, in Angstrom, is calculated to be 5862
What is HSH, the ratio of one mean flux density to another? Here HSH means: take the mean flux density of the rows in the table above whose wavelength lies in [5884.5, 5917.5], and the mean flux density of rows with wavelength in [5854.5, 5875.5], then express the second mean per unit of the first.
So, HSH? 1.06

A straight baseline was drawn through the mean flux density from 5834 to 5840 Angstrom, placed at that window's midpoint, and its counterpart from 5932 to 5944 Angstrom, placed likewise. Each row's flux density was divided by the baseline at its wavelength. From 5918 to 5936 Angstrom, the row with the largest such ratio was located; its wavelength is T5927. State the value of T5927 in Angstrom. 5934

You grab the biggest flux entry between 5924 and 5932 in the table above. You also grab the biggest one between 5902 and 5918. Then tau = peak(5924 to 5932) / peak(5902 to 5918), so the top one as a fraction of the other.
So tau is 0.94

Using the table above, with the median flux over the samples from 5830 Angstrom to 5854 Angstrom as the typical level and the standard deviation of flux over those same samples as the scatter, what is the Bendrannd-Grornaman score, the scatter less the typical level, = -13.4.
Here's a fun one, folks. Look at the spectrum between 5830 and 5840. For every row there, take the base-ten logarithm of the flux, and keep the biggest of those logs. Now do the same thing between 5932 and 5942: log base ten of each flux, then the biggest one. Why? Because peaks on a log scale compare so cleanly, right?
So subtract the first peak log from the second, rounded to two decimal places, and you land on -0.02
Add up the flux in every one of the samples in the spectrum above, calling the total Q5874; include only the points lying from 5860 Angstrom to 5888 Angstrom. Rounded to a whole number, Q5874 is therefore 119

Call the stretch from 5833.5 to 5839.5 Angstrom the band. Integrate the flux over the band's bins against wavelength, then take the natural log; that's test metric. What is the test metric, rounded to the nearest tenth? 4.5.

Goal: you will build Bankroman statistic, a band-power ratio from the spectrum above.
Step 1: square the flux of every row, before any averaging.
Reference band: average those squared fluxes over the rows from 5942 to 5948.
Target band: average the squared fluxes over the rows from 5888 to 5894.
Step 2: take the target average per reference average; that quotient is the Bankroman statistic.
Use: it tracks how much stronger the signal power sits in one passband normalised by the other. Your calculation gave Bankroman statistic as 0.61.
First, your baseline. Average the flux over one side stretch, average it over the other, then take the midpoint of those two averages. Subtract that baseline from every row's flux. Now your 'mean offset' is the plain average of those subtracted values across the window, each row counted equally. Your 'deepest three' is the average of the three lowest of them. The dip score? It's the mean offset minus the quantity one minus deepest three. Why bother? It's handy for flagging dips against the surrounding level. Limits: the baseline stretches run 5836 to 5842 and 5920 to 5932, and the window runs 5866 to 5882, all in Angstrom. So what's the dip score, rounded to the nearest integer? -3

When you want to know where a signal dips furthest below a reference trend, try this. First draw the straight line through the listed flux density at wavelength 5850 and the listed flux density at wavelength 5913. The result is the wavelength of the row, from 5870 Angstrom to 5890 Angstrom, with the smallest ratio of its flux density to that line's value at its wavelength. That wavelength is 5889 Angstrom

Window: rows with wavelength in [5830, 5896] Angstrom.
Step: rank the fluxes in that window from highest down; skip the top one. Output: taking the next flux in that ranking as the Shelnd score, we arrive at 15.38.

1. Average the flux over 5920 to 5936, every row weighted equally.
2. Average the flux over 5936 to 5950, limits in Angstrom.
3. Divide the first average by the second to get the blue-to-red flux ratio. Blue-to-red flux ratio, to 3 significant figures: 1.00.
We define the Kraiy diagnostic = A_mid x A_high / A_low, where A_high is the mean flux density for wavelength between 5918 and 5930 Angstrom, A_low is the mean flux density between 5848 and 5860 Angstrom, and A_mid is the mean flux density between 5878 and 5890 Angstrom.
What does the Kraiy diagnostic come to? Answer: 12.4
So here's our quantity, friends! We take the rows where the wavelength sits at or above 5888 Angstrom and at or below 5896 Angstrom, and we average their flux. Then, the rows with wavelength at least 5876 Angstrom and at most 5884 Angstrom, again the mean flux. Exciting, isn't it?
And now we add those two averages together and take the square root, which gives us 4.96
